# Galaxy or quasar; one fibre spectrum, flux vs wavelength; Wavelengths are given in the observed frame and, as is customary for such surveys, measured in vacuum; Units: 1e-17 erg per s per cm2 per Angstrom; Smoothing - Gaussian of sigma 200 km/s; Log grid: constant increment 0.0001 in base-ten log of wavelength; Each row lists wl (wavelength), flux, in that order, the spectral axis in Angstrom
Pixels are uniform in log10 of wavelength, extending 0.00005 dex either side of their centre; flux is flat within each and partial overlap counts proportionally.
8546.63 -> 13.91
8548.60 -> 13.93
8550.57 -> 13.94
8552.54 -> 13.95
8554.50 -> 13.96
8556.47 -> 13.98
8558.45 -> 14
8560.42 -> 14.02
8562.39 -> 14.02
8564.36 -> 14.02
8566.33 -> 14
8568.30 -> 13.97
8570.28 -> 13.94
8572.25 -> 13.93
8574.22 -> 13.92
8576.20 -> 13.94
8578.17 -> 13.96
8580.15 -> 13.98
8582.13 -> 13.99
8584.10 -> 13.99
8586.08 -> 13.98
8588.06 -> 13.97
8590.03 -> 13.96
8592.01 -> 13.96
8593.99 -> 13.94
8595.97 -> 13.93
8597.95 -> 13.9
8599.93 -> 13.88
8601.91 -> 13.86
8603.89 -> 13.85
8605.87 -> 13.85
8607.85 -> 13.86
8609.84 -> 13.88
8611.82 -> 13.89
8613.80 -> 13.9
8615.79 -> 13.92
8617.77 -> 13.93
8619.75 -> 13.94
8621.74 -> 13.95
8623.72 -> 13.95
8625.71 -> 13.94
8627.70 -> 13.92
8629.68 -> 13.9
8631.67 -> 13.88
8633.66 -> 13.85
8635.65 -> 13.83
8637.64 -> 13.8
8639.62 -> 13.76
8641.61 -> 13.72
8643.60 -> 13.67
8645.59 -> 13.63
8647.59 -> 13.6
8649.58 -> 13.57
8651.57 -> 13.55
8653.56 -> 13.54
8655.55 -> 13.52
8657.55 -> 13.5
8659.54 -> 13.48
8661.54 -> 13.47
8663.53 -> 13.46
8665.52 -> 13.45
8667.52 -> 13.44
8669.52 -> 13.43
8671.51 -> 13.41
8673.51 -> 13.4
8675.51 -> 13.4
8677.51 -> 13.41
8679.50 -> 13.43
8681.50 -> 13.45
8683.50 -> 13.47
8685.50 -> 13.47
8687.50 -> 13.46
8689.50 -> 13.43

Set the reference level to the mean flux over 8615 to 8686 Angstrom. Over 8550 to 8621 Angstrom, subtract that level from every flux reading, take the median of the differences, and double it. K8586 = 0.60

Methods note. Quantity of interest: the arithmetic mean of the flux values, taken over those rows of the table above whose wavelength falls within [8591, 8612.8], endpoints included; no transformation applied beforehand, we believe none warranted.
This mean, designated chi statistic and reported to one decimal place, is 13.9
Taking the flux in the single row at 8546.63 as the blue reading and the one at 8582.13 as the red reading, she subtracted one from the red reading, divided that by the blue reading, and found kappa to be 0.934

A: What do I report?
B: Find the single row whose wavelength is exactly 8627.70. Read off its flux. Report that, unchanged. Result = 13.92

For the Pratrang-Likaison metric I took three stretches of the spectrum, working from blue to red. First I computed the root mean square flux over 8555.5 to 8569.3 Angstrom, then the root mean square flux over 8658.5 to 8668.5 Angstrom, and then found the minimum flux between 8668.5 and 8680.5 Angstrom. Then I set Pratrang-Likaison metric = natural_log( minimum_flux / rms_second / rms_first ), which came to -2.644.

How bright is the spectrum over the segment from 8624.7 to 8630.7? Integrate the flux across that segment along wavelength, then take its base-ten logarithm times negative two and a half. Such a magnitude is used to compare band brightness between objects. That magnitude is -4.80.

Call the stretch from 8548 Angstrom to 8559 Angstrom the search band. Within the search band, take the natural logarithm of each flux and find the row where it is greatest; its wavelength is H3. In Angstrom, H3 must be 8558.45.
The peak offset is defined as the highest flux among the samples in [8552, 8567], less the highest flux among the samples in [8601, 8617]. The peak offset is 0.10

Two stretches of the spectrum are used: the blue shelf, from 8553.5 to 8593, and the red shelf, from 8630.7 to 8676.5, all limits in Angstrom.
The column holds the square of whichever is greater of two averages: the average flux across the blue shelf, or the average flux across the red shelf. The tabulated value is 195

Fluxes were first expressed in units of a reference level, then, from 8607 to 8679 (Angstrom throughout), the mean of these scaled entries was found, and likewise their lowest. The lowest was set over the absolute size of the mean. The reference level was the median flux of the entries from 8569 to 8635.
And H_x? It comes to 0.979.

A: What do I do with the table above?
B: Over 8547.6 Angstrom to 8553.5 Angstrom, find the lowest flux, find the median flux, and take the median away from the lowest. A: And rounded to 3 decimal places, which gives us -0.010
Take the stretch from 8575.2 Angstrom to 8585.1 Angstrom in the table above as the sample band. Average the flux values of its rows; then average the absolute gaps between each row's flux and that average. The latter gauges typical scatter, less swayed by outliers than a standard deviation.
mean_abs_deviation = 0.018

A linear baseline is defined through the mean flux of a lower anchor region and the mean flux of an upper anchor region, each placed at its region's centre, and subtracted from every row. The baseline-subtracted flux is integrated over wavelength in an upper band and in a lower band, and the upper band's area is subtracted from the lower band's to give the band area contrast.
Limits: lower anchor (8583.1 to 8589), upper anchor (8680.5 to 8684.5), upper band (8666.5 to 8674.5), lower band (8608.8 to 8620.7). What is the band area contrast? 1.8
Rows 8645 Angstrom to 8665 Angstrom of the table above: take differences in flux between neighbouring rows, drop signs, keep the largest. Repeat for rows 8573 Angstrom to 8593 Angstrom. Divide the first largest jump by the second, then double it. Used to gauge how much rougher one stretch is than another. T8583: 3.0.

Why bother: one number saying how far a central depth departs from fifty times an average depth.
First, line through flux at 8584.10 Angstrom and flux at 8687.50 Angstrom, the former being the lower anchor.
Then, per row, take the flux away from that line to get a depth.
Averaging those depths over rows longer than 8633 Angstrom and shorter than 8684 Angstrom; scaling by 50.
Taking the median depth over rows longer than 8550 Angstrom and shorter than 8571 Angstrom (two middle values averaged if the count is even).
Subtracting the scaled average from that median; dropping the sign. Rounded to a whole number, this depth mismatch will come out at 3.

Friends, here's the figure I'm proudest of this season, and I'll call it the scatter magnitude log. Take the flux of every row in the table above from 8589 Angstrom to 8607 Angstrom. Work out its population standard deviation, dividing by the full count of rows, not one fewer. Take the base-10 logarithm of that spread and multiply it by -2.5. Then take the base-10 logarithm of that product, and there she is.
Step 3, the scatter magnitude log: 0.53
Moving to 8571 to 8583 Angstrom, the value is 0.60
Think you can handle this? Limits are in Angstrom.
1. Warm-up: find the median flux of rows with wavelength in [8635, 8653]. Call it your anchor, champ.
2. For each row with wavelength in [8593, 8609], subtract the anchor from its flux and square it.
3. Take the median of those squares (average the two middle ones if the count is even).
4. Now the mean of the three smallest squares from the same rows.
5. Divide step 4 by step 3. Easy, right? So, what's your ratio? 0.84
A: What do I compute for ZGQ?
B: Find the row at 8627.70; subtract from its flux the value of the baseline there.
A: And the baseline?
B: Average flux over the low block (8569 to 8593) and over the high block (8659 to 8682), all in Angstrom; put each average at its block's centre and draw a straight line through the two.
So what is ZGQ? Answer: 0.23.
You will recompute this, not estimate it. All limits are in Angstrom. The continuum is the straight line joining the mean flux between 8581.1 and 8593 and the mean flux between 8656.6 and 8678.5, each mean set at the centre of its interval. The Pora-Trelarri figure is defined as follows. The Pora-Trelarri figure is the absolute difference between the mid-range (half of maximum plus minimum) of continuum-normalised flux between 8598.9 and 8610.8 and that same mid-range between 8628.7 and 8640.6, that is 0.011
